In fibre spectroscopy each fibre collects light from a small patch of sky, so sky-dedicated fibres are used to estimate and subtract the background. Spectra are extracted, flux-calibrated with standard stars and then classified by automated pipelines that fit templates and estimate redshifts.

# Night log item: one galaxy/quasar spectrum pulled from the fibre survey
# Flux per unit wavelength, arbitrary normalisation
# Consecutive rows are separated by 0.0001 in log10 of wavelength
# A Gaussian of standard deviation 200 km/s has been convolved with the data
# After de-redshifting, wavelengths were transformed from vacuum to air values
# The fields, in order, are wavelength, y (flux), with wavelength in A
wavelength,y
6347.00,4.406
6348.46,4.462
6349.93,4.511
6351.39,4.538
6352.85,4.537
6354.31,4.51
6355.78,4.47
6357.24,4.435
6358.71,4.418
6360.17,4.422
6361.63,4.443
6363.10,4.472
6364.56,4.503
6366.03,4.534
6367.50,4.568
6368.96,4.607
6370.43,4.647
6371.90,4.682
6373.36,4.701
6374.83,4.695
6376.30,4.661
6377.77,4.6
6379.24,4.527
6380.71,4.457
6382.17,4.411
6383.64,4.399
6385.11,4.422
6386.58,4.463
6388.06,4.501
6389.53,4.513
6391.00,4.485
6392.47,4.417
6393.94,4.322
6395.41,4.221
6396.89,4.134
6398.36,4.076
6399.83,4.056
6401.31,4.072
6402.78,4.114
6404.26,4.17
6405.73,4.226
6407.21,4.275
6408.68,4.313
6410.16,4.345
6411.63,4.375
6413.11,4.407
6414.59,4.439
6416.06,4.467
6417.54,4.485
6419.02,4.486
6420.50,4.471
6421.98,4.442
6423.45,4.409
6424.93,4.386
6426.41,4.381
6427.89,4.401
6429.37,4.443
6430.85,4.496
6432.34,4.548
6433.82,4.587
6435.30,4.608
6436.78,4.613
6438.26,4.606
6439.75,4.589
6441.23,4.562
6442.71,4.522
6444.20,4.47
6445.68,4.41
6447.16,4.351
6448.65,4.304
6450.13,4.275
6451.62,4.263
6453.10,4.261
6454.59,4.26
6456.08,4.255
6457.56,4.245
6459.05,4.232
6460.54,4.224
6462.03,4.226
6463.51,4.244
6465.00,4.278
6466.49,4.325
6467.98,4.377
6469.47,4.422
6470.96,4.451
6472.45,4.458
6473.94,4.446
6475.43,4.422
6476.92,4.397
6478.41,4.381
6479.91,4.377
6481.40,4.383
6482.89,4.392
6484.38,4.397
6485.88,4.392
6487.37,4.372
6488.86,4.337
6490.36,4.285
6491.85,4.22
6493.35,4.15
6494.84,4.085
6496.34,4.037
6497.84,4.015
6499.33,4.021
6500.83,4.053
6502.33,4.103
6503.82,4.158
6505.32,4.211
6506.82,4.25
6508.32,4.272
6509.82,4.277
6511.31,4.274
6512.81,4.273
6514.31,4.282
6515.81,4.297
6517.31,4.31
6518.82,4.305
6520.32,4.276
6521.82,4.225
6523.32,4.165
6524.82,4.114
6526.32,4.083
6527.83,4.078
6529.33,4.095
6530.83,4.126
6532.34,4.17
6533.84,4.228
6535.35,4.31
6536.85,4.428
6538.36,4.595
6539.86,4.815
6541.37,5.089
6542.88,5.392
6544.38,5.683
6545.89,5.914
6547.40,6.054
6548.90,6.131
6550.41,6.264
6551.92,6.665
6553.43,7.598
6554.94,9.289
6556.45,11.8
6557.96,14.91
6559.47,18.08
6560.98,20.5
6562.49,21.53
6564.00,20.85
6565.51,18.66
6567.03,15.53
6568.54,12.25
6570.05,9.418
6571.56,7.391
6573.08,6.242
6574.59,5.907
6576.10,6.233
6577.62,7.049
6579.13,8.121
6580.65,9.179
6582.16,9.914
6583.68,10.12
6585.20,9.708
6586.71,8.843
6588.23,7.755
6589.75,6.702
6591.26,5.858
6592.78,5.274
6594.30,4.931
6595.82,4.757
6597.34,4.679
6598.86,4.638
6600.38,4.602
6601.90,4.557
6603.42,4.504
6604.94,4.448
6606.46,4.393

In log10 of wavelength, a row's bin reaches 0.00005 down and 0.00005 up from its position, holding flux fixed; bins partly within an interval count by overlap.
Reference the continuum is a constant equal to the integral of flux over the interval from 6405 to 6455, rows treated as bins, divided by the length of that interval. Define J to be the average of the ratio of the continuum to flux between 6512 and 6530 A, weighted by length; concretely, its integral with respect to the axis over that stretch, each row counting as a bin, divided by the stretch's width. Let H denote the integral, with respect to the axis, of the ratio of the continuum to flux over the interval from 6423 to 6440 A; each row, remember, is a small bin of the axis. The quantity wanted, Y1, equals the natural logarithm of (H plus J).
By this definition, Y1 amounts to 2.88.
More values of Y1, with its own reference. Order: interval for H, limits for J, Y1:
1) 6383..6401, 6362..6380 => 2.97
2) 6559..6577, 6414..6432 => 2.15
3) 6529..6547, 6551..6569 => 2.85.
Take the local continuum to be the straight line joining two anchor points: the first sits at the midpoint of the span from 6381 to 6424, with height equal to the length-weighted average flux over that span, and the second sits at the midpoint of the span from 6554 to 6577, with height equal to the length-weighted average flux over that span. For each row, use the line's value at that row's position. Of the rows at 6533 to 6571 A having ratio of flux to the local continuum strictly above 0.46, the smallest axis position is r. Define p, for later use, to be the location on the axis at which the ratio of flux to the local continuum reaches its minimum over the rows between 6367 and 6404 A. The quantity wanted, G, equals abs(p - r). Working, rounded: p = 6402.78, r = 6544.38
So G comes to 141.6 A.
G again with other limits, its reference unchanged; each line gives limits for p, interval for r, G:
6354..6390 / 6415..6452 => 26.5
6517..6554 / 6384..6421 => 144.2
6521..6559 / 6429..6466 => 100.0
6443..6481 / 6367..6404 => 112.4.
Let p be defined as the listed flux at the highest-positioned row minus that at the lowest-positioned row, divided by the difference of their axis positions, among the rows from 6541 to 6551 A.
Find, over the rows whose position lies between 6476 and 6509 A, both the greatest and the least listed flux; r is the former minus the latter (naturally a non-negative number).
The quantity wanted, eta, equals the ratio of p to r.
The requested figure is 0.34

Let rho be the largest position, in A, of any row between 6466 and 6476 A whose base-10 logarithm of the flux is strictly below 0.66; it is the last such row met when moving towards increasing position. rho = 6475.43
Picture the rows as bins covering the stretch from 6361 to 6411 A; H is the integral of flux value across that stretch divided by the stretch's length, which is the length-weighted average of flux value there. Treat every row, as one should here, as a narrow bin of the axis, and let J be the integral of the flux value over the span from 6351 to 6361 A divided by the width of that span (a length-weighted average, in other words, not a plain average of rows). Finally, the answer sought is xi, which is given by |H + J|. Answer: 8.9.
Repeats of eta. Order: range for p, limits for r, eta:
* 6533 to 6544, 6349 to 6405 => 0.20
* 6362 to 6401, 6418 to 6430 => -0.11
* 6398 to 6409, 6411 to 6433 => 0.13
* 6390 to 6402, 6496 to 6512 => -0.15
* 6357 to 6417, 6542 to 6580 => 0.00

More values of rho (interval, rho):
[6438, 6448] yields 6447.16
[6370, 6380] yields 6379.24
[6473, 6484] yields 6482.89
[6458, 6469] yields 6467.98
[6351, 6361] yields 6360.17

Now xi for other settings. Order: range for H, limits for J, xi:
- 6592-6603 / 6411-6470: 9.2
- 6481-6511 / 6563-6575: 16.6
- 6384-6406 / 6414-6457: 8.7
